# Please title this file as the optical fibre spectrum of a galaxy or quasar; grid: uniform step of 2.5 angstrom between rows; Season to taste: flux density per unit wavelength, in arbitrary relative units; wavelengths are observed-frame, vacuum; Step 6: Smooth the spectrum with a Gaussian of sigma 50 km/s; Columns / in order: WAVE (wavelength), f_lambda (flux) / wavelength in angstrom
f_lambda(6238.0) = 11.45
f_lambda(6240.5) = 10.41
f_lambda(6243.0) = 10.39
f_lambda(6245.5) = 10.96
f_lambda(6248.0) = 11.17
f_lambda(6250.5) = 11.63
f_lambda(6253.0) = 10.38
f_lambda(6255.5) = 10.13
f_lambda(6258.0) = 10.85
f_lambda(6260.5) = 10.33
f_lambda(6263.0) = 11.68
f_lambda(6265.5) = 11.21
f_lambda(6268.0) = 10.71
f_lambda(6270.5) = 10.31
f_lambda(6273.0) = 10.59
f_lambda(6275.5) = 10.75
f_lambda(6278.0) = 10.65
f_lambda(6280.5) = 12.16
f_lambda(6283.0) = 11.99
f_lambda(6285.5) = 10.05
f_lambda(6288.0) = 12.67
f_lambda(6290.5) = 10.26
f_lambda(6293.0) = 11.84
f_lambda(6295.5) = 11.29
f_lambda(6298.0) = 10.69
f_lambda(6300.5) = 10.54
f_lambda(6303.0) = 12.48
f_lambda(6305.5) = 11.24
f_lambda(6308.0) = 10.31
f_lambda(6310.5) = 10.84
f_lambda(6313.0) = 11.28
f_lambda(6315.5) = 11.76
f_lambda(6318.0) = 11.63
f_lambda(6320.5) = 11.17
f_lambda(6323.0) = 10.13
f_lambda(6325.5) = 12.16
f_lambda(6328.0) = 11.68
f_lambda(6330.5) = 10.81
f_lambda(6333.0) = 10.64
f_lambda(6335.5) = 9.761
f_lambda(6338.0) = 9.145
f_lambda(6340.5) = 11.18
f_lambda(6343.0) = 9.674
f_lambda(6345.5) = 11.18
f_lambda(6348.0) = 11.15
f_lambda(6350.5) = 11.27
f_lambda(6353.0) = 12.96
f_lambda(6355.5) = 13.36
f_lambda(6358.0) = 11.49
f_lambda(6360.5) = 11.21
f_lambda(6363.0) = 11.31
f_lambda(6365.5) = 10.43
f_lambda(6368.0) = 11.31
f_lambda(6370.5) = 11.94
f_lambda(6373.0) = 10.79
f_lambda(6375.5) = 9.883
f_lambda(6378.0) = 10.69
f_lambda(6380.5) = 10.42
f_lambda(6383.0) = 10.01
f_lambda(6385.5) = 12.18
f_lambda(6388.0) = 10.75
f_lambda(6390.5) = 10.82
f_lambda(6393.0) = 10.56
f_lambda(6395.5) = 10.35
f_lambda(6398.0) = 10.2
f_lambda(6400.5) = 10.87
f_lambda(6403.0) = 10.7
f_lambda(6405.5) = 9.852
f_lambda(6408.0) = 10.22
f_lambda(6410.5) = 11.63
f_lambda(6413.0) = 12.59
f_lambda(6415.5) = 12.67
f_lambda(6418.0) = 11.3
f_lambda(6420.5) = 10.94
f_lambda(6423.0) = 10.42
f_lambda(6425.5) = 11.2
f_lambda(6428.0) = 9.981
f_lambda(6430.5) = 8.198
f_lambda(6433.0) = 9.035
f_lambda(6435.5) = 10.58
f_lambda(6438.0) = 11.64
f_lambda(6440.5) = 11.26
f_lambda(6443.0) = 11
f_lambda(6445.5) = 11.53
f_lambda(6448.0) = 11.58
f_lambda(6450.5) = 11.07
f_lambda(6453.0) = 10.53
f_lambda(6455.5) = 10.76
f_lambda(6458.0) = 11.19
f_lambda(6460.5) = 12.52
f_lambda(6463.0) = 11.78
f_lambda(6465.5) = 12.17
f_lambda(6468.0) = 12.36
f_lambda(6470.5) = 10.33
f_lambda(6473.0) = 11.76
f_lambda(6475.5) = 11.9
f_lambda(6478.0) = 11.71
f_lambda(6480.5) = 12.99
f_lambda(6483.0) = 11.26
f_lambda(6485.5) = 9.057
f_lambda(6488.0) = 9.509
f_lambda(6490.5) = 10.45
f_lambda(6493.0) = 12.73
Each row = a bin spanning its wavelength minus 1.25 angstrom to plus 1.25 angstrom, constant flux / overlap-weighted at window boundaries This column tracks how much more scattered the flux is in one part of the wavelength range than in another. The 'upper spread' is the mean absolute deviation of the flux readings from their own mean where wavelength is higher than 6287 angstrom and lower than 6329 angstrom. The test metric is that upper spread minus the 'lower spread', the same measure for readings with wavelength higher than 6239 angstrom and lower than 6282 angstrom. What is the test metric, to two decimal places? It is 0.17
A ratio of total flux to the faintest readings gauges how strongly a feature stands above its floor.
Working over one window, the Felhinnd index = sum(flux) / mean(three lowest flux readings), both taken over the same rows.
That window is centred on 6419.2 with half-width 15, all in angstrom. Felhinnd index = 14.2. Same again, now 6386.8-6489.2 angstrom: 51.4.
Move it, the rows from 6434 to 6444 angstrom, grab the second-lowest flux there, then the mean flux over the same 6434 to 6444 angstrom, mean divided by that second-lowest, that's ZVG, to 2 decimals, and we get 1.01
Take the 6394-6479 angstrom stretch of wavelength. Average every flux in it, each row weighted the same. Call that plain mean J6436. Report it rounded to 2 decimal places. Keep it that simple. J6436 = 11.05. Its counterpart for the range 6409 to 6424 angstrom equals 11.59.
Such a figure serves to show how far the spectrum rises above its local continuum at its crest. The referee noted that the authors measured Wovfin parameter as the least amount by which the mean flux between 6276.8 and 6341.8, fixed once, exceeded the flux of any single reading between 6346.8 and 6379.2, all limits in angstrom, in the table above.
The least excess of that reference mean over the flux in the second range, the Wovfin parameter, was -2.27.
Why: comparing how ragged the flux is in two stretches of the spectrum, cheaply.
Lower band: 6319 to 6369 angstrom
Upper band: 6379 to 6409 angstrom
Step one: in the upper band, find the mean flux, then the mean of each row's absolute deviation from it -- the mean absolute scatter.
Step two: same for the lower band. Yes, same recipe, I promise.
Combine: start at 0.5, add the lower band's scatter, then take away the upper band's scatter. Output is 0.81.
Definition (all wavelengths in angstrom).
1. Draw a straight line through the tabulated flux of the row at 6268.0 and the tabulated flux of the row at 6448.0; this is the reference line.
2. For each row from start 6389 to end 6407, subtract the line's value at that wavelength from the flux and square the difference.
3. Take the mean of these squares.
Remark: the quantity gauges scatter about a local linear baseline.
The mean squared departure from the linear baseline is 0.86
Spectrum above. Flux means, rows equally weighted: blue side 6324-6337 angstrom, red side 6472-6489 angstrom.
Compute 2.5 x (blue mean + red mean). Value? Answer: 55.4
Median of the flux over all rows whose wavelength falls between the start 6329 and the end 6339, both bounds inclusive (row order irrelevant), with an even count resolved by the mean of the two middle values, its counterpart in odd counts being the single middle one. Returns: 10.2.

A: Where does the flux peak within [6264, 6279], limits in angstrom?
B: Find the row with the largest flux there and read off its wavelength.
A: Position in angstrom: 6265.5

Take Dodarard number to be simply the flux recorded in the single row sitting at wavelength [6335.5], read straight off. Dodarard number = 9.761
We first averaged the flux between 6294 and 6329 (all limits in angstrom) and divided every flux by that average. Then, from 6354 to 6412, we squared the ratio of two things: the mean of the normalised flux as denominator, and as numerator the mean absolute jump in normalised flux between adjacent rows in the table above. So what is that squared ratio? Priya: 0.0044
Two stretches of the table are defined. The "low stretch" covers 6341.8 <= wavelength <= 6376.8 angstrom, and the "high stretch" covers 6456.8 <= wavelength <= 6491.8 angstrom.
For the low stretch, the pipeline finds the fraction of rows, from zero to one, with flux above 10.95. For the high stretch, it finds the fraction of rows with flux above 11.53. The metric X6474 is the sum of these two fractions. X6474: 1.29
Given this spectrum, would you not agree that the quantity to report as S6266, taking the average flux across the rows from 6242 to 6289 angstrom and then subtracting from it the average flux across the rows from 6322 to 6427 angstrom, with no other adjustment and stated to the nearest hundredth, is -0.02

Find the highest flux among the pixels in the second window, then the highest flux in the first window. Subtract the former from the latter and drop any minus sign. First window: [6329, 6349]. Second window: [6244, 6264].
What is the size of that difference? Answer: 0.5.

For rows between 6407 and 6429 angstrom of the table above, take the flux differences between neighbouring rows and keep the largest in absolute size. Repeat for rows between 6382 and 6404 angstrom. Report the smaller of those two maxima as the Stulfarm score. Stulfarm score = 1.4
